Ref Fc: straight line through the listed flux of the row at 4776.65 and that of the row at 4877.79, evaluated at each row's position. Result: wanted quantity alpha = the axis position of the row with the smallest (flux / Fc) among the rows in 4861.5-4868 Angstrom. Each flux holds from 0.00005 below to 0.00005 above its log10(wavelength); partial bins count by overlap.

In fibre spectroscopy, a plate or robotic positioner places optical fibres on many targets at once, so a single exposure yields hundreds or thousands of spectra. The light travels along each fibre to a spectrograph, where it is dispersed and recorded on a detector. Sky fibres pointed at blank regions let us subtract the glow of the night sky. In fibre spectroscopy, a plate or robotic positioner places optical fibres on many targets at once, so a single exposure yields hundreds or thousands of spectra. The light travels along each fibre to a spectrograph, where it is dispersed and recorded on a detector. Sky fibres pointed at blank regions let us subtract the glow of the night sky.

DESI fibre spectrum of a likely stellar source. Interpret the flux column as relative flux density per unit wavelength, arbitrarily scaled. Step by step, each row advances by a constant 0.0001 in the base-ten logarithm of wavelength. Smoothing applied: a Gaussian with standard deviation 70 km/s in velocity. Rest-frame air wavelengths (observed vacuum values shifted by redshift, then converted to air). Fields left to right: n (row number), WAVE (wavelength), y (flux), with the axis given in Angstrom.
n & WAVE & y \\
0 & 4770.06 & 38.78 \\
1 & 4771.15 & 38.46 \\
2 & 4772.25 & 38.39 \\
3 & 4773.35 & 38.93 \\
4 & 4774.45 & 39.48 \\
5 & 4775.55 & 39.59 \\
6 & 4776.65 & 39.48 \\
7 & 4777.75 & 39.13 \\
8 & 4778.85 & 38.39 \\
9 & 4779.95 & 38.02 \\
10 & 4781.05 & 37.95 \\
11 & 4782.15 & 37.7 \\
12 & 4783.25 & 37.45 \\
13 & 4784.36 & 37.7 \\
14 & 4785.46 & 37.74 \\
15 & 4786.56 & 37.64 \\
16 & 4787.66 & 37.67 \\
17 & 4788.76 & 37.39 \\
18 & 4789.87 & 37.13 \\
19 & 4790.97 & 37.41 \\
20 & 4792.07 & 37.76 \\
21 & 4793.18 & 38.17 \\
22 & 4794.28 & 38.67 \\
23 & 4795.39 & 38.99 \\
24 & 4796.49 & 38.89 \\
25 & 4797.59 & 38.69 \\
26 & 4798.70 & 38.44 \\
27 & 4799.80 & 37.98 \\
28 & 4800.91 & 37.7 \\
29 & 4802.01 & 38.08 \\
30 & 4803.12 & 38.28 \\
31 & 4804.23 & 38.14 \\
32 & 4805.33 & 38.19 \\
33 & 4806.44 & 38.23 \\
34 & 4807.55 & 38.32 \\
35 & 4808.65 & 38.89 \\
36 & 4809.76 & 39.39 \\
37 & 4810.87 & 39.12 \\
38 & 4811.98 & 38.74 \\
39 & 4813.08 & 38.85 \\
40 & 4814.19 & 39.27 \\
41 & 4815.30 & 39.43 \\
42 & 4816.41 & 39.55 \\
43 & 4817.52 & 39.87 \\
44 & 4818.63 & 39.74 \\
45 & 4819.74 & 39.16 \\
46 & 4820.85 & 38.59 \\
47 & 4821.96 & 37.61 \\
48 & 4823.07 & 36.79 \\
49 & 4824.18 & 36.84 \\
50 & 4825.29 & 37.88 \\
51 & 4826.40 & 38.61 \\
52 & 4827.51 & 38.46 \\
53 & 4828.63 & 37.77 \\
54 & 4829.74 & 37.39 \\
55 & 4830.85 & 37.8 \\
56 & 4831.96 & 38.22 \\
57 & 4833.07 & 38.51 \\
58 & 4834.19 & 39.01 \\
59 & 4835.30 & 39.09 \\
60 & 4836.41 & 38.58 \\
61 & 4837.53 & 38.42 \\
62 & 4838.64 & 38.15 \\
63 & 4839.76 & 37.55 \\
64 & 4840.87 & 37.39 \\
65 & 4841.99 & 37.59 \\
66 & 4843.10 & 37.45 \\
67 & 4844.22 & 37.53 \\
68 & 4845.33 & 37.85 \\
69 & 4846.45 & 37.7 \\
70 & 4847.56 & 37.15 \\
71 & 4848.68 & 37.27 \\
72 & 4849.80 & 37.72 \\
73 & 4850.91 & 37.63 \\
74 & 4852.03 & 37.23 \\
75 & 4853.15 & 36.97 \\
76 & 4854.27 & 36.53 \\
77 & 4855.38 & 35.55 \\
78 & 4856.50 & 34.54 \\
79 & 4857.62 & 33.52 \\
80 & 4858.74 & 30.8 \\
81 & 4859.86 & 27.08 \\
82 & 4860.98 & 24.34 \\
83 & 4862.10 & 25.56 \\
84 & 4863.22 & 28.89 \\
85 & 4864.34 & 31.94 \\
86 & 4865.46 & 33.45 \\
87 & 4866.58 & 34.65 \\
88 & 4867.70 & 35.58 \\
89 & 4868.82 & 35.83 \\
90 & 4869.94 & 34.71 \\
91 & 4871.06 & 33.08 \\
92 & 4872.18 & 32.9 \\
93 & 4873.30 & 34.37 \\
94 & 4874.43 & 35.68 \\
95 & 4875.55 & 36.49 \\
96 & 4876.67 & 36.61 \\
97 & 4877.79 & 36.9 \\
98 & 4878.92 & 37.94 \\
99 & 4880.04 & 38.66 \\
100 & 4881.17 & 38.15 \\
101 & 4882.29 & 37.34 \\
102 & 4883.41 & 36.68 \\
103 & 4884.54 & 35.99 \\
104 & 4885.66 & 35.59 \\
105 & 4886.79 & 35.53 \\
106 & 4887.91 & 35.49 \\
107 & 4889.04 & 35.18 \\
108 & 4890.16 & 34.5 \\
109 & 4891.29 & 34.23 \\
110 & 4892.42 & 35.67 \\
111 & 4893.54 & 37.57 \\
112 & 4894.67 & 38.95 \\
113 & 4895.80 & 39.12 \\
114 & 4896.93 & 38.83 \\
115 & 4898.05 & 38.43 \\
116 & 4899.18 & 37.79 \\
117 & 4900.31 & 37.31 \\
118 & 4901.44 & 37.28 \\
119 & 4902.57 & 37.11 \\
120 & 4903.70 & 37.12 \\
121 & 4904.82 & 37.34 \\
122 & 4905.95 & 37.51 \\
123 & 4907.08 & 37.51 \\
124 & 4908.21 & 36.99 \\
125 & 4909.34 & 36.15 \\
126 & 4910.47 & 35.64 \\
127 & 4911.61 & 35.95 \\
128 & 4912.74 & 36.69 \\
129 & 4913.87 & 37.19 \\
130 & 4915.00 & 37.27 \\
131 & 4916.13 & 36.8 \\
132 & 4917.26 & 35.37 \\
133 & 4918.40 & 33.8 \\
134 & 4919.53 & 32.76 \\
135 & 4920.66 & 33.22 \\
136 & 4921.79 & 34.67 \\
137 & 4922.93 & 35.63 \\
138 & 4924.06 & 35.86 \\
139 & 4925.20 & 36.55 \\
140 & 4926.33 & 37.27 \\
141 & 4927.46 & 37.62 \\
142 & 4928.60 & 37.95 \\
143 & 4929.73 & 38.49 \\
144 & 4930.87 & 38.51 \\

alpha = 4862.10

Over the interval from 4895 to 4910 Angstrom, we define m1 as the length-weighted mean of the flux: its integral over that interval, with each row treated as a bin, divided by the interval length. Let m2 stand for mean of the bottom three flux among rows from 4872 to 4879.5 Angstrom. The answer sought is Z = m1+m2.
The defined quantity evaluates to 72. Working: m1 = 37.6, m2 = 34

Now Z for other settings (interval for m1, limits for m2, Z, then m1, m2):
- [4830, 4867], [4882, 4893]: 70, 35.5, 35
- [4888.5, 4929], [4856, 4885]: 62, 36.5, 26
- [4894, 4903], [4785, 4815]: 75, 38.1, 37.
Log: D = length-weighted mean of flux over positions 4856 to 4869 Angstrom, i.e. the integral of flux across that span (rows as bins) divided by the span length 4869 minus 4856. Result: 31.2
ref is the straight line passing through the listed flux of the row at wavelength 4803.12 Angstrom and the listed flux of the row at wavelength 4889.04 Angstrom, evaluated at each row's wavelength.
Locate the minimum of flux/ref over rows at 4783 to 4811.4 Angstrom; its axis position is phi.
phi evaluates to 4789.87 Angstrom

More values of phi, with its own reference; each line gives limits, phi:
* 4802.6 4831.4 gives 4823.07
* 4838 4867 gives 4860.98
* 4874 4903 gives 4891.29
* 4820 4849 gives 4823.07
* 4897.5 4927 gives 4919.53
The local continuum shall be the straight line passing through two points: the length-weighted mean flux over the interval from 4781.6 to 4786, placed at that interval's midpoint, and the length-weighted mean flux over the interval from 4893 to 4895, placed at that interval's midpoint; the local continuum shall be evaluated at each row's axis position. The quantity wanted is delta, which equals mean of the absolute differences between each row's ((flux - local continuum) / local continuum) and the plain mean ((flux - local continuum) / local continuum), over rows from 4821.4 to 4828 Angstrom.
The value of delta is 0.016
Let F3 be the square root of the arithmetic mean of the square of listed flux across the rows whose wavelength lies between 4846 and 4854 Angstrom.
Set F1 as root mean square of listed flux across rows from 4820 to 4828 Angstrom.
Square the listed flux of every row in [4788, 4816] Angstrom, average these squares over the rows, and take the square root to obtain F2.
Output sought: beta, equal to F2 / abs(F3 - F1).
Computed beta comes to 85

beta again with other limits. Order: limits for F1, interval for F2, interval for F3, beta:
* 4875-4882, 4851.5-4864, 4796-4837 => 31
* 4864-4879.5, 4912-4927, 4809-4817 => 9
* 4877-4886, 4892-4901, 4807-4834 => 28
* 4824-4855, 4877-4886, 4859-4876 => 7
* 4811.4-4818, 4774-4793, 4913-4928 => 11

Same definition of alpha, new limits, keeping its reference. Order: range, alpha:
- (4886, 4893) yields 4891.29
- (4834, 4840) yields 4839.76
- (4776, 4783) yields 4782.15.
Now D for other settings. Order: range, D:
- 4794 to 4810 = 38.4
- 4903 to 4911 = 36.9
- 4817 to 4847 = 38.1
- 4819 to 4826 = 37.9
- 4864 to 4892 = 35.5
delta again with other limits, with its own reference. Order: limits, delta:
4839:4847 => 0.003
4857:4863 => 0.082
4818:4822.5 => 0.018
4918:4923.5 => 0.024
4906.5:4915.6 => 0.015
